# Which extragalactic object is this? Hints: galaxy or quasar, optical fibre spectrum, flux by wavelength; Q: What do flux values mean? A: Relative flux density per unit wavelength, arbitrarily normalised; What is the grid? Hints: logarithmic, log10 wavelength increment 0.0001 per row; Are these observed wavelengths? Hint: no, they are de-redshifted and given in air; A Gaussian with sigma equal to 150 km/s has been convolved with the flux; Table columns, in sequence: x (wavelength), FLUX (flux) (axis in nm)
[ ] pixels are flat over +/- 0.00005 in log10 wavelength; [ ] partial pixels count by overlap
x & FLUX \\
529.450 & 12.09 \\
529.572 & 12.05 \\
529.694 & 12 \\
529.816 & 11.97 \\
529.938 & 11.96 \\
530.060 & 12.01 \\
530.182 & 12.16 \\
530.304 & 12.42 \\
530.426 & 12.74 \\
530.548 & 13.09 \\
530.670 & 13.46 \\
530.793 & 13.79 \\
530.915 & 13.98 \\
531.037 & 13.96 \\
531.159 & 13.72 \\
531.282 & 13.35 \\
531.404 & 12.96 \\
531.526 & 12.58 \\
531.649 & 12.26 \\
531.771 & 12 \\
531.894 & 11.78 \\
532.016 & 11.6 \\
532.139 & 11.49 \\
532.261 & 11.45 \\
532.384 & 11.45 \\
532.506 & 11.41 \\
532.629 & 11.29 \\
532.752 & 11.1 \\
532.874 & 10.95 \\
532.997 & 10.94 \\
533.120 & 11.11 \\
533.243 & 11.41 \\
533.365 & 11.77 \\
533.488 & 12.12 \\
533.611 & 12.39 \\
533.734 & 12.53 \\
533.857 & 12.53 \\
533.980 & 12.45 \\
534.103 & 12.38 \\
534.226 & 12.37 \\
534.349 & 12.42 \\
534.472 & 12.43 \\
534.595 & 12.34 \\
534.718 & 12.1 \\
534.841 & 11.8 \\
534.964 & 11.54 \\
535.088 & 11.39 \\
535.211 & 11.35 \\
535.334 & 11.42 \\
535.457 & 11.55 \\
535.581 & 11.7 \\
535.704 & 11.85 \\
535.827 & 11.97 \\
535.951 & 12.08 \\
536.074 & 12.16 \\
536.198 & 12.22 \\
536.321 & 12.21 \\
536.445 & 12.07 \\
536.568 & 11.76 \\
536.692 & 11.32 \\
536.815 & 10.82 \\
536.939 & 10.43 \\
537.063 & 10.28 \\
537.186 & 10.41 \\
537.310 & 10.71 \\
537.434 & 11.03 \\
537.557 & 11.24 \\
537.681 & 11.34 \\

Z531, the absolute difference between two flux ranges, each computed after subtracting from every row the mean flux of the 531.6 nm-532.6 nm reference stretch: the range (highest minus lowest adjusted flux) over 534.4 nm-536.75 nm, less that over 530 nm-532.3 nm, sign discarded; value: 1.4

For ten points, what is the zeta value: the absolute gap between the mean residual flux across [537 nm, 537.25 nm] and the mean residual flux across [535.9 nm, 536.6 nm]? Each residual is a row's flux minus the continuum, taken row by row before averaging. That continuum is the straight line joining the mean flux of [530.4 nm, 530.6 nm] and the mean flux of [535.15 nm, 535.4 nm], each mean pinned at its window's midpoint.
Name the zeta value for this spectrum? 1.5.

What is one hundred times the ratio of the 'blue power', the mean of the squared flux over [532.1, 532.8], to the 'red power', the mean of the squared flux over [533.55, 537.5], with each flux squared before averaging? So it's 93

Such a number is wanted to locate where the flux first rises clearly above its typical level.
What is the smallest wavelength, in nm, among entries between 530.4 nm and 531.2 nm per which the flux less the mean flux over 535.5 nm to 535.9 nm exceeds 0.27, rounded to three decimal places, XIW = 530.426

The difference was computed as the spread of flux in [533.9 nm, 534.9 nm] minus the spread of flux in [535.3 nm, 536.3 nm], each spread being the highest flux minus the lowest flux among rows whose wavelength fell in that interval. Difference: -0.15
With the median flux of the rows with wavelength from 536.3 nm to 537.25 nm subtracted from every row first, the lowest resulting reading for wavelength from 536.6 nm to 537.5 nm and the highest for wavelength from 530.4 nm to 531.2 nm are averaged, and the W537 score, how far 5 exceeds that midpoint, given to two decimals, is 3.94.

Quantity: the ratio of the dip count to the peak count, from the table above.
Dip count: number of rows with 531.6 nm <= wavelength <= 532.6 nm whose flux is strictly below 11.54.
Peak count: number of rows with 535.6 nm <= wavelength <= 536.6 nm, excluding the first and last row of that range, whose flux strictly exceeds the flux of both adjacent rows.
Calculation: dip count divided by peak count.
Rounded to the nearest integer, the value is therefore 4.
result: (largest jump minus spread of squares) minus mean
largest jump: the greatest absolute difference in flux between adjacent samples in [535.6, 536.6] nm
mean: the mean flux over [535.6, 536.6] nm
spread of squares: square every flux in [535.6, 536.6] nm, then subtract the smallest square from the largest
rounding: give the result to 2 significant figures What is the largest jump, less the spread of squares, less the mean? -23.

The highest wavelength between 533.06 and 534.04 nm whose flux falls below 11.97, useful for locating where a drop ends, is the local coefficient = 533.365 nm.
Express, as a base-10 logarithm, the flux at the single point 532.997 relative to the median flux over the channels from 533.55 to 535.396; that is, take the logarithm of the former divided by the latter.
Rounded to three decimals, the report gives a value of -0.053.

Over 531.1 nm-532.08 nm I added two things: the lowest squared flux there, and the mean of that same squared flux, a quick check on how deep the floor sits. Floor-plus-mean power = 292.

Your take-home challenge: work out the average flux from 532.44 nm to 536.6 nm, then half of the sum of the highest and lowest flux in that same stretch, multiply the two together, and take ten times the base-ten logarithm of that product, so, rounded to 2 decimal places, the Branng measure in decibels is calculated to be 21.43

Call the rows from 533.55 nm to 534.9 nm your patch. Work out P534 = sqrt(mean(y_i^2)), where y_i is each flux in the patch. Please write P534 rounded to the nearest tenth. 12.3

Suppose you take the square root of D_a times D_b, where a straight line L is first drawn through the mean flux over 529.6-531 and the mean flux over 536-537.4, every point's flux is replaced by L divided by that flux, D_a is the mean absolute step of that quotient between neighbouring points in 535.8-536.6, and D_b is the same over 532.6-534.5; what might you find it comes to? 0.012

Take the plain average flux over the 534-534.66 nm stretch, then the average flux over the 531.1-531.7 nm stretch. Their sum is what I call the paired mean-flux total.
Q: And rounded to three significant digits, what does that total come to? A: 25.4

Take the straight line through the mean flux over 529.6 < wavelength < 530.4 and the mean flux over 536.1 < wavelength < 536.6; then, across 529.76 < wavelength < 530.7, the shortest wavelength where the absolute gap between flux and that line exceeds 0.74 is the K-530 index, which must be 530.548 nm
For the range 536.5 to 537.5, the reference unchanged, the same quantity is 536.692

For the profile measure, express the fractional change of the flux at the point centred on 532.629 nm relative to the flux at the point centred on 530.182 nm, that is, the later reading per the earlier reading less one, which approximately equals -0.072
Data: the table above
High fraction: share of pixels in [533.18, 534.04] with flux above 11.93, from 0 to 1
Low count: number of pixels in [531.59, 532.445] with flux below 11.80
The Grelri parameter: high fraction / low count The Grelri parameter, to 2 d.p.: 0.14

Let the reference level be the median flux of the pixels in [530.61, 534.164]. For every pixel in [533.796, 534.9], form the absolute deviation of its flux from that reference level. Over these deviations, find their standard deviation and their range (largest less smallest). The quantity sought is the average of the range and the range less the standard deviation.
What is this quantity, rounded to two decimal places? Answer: 0.34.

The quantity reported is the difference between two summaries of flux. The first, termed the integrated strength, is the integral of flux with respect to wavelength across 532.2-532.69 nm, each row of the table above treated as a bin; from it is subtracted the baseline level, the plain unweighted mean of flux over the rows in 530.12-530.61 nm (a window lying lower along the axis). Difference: -7.0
